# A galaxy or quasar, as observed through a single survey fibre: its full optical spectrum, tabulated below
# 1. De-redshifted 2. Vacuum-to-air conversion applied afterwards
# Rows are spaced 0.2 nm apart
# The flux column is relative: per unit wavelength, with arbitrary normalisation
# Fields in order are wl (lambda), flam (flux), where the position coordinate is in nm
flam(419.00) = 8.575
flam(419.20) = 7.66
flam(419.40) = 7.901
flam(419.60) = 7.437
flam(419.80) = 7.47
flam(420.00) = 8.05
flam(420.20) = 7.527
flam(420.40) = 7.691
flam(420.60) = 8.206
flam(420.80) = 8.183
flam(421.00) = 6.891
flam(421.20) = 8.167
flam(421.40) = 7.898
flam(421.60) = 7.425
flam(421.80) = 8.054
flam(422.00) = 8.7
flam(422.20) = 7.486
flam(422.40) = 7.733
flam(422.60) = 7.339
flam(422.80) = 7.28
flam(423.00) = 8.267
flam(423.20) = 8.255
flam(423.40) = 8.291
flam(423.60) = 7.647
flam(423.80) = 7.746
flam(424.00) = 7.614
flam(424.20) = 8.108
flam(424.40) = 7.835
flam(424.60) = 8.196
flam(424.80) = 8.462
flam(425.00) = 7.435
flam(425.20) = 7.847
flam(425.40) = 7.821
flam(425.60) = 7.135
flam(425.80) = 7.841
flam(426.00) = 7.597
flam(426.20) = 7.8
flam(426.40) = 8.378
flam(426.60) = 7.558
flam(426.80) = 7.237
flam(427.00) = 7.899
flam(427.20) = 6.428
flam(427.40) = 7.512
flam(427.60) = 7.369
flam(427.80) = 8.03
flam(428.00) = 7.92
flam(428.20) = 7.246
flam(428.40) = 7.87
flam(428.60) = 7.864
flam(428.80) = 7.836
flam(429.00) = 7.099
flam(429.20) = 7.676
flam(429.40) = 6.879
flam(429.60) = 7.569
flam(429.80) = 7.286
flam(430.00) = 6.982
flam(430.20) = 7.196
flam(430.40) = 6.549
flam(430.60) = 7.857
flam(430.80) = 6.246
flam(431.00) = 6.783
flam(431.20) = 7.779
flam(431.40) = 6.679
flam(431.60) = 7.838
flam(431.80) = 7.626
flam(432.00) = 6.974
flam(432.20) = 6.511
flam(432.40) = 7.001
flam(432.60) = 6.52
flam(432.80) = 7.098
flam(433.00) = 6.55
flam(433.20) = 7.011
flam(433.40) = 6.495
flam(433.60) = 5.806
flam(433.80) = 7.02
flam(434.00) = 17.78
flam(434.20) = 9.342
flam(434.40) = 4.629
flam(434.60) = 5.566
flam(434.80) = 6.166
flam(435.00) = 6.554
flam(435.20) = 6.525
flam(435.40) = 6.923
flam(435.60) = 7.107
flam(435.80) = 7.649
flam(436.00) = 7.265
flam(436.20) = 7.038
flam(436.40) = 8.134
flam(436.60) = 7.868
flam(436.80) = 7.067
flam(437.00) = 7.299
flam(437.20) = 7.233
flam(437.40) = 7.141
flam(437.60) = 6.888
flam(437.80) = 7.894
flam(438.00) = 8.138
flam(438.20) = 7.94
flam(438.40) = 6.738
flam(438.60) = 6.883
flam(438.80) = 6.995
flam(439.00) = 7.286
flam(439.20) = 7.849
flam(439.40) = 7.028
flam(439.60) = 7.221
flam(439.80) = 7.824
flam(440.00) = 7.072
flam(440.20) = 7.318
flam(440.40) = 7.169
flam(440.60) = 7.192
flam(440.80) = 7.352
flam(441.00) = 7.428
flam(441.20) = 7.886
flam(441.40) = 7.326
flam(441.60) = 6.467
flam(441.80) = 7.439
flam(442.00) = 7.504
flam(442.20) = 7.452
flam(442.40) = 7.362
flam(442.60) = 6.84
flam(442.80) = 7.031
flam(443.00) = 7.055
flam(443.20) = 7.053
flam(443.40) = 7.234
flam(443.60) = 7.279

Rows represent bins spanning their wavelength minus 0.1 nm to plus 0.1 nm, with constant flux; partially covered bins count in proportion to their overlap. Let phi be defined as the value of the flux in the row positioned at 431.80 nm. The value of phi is 7.626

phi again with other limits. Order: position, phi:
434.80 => 6.166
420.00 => 8.05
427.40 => 7.512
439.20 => 7.849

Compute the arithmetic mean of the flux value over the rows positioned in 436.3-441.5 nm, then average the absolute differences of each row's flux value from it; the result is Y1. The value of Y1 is 0.34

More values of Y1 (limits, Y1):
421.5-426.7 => 0.32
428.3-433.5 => 0.45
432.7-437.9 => 1.10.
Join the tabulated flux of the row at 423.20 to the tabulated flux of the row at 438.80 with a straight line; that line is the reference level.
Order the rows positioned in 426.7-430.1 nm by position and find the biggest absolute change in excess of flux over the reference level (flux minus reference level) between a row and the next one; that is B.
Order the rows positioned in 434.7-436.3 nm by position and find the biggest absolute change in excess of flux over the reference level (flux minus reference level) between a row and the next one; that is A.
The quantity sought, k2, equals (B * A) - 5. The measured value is -4.2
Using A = 0.6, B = 1.5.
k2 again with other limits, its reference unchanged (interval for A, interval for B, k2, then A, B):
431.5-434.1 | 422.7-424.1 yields 5.8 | 10.8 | 1.0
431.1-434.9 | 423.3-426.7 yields 5.9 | 10.8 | 1.0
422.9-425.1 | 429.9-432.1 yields -3.4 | 1.0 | 1.6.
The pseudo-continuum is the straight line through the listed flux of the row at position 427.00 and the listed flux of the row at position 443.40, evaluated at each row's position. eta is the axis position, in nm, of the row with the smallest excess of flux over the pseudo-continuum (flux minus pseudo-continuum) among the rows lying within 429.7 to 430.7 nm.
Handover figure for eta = 430.40 nm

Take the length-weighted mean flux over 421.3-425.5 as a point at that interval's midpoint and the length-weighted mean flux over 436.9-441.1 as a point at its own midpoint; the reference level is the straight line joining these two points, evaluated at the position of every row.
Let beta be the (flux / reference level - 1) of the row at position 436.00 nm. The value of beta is -0.023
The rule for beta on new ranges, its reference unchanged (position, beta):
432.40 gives -0.074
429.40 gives -0.103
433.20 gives -0.069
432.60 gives -0.137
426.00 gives -0.024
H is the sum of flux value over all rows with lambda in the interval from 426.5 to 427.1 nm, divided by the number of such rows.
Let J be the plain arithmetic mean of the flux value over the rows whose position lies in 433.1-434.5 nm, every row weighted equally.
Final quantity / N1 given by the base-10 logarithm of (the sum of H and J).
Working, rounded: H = 7.6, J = 8.3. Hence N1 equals 1.200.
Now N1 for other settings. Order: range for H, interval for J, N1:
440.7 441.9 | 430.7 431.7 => 1.158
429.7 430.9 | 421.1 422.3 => 1.175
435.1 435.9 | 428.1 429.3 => 1.166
